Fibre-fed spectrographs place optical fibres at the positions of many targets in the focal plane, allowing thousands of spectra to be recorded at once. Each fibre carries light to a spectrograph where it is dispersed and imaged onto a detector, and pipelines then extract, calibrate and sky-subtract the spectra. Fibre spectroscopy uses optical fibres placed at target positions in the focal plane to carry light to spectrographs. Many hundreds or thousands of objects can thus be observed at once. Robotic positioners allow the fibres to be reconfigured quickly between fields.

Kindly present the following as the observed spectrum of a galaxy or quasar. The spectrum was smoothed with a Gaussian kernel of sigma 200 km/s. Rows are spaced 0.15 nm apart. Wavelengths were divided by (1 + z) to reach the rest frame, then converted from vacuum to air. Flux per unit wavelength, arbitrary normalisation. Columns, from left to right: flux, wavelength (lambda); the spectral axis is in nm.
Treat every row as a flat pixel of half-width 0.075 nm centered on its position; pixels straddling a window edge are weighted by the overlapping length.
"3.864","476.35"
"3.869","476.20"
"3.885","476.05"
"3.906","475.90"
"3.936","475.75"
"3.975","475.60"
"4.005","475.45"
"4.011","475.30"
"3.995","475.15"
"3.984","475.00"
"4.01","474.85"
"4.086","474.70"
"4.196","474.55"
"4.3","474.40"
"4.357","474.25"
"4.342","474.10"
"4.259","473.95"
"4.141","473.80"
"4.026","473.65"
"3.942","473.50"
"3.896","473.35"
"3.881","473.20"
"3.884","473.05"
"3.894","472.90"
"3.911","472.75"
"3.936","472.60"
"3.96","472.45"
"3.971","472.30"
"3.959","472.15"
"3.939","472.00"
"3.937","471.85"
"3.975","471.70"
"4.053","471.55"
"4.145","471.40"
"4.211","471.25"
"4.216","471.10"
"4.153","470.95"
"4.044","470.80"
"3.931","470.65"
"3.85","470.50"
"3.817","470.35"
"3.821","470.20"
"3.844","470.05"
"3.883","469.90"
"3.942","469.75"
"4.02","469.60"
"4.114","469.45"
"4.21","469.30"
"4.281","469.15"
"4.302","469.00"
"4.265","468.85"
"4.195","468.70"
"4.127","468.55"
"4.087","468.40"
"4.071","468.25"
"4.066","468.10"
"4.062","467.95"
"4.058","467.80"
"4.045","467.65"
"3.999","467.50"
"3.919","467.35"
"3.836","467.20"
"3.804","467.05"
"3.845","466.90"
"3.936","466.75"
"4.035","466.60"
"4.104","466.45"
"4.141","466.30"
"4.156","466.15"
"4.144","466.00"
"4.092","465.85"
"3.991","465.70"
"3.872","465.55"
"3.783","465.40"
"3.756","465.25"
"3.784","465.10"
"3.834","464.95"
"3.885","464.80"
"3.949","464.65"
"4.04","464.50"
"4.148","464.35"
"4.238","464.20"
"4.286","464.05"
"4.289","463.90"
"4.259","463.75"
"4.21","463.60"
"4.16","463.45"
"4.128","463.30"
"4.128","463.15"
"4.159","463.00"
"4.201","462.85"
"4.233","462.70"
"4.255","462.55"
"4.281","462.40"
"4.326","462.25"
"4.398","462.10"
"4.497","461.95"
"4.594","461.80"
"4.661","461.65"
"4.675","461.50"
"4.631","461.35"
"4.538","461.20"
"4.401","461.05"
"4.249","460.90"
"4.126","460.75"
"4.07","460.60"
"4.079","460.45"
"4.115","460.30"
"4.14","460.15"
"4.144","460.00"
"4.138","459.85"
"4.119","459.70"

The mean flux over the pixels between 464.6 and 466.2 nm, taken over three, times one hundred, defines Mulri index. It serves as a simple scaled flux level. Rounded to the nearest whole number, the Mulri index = 131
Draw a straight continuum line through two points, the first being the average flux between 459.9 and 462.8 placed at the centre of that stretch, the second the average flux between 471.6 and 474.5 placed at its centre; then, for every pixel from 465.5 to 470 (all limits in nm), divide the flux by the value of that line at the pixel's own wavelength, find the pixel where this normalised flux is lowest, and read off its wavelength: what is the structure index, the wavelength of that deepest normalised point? 467.05 nm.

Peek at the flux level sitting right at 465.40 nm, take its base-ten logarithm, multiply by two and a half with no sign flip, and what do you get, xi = 1.44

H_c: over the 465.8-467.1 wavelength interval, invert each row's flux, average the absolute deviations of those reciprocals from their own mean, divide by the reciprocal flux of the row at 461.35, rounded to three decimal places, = 0.033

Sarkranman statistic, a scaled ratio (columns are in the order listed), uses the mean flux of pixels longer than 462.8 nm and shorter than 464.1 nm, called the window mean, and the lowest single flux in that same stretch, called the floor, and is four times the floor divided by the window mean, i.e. 3.93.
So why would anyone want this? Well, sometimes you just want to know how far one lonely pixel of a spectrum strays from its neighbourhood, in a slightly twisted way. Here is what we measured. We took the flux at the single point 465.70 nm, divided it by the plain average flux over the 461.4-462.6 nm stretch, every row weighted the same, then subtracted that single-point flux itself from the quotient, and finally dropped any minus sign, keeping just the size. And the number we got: 3.10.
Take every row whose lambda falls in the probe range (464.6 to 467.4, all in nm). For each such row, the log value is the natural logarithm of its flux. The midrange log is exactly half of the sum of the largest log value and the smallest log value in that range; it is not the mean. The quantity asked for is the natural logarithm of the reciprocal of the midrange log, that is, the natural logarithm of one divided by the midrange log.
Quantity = -0.318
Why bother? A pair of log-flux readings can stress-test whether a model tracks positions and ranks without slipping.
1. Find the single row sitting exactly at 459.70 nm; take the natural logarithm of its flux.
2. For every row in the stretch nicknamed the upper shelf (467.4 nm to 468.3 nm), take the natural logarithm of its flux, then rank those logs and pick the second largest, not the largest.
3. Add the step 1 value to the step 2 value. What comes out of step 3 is 2.82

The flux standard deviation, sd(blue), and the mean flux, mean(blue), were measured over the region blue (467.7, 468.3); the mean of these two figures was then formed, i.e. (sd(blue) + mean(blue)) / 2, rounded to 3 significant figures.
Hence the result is 2.03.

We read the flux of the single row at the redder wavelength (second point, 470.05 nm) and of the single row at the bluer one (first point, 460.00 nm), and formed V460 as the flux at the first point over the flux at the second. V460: 1.08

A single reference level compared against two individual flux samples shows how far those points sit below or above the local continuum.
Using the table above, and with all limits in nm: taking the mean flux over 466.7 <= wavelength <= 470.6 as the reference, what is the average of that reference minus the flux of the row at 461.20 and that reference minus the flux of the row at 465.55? -0.190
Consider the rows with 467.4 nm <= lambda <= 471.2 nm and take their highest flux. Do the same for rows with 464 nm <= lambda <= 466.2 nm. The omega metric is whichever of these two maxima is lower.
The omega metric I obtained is 4.29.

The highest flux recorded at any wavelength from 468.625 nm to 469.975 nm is 4.302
